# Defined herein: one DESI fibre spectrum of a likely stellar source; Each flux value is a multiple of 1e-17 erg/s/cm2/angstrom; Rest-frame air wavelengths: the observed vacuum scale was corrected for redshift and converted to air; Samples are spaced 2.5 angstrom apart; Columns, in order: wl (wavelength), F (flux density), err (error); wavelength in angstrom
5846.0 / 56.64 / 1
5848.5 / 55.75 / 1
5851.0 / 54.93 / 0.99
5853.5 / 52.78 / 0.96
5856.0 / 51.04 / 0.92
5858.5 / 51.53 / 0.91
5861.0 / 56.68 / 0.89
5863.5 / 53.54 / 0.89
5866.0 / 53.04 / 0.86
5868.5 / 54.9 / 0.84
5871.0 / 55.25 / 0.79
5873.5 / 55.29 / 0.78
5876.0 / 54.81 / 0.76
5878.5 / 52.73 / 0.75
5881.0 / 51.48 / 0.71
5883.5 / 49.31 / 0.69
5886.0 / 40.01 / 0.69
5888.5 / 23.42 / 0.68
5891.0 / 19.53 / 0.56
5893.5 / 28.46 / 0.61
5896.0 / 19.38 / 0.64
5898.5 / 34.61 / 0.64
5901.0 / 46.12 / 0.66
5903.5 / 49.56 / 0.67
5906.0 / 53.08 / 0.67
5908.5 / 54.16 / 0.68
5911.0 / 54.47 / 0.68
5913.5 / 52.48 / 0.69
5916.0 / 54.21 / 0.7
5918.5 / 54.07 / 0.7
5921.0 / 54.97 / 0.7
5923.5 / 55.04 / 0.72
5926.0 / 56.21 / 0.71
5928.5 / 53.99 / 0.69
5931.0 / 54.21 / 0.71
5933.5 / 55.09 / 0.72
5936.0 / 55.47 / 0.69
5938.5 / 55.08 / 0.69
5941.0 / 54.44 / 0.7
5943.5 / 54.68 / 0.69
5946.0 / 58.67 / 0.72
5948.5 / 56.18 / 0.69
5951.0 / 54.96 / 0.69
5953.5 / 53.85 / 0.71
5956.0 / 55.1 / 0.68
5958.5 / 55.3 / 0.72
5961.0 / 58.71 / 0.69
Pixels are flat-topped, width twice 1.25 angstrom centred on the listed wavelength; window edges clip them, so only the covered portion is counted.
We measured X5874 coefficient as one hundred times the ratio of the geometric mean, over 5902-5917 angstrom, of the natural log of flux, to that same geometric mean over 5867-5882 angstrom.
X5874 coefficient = 99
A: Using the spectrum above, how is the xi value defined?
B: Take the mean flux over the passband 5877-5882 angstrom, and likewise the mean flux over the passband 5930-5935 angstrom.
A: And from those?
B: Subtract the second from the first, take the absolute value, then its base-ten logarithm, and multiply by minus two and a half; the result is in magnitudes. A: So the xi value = -1.0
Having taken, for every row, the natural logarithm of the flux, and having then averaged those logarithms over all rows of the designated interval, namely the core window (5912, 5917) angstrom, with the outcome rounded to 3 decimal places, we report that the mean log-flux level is 3.977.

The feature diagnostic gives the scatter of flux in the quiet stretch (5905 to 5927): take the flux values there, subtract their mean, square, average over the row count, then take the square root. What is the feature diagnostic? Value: 1.0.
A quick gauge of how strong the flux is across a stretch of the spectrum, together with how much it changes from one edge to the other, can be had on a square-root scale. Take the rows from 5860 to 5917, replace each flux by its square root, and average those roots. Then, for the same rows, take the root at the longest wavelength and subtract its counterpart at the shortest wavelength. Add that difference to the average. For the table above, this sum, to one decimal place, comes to 6.6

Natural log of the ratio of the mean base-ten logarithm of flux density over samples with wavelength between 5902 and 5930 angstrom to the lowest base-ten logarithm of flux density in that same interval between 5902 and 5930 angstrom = 0.021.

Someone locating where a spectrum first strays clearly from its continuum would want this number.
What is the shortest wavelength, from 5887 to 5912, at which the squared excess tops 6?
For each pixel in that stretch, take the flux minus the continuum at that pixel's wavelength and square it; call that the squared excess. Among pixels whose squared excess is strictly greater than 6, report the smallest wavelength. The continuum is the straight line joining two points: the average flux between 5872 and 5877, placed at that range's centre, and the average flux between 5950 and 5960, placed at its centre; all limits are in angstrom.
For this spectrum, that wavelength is 5888.5 angstrom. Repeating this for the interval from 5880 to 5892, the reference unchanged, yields 5881.0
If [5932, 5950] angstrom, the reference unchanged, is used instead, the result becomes 5946.0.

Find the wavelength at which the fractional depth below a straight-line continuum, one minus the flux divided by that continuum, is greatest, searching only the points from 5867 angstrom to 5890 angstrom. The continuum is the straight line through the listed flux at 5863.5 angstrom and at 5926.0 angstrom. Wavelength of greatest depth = 5888.5 angstrom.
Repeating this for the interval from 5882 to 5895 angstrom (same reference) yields 5891.0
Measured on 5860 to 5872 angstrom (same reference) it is 5866.0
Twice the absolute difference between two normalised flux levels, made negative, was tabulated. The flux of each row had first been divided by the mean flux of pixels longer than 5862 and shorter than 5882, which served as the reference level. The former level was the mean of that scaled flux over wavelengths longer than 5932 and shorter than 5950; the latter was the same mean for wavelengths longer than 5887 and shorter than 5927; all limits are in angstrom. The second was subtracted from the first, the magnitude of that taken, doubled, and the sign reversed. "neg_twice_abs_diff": -0.42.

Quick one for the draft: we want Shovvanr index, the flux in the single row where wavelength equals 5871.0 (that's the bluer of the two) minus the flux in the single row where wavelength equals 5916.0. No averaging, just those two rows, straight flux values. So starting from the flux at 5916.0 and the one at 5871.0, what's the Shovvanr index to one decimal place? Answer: 1.0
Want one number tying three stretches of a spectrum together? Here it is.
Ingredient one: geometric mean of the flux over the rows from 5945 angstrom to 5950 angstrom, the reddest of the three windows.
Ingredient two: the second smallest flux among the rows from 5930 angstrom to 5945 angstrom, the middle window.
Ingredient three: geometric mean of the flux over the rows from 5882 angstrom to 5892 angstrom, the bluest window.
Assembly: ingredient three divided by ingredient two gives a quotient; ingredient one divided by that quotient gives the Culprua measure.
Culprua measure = 101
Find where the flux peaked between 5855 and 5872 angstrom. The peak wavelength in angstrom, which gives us 5861.0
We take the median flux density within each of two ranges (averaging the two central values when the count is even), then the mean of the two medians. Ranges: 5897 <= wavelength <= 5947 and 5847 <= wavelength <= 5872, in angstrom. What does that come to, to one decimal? 54.3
